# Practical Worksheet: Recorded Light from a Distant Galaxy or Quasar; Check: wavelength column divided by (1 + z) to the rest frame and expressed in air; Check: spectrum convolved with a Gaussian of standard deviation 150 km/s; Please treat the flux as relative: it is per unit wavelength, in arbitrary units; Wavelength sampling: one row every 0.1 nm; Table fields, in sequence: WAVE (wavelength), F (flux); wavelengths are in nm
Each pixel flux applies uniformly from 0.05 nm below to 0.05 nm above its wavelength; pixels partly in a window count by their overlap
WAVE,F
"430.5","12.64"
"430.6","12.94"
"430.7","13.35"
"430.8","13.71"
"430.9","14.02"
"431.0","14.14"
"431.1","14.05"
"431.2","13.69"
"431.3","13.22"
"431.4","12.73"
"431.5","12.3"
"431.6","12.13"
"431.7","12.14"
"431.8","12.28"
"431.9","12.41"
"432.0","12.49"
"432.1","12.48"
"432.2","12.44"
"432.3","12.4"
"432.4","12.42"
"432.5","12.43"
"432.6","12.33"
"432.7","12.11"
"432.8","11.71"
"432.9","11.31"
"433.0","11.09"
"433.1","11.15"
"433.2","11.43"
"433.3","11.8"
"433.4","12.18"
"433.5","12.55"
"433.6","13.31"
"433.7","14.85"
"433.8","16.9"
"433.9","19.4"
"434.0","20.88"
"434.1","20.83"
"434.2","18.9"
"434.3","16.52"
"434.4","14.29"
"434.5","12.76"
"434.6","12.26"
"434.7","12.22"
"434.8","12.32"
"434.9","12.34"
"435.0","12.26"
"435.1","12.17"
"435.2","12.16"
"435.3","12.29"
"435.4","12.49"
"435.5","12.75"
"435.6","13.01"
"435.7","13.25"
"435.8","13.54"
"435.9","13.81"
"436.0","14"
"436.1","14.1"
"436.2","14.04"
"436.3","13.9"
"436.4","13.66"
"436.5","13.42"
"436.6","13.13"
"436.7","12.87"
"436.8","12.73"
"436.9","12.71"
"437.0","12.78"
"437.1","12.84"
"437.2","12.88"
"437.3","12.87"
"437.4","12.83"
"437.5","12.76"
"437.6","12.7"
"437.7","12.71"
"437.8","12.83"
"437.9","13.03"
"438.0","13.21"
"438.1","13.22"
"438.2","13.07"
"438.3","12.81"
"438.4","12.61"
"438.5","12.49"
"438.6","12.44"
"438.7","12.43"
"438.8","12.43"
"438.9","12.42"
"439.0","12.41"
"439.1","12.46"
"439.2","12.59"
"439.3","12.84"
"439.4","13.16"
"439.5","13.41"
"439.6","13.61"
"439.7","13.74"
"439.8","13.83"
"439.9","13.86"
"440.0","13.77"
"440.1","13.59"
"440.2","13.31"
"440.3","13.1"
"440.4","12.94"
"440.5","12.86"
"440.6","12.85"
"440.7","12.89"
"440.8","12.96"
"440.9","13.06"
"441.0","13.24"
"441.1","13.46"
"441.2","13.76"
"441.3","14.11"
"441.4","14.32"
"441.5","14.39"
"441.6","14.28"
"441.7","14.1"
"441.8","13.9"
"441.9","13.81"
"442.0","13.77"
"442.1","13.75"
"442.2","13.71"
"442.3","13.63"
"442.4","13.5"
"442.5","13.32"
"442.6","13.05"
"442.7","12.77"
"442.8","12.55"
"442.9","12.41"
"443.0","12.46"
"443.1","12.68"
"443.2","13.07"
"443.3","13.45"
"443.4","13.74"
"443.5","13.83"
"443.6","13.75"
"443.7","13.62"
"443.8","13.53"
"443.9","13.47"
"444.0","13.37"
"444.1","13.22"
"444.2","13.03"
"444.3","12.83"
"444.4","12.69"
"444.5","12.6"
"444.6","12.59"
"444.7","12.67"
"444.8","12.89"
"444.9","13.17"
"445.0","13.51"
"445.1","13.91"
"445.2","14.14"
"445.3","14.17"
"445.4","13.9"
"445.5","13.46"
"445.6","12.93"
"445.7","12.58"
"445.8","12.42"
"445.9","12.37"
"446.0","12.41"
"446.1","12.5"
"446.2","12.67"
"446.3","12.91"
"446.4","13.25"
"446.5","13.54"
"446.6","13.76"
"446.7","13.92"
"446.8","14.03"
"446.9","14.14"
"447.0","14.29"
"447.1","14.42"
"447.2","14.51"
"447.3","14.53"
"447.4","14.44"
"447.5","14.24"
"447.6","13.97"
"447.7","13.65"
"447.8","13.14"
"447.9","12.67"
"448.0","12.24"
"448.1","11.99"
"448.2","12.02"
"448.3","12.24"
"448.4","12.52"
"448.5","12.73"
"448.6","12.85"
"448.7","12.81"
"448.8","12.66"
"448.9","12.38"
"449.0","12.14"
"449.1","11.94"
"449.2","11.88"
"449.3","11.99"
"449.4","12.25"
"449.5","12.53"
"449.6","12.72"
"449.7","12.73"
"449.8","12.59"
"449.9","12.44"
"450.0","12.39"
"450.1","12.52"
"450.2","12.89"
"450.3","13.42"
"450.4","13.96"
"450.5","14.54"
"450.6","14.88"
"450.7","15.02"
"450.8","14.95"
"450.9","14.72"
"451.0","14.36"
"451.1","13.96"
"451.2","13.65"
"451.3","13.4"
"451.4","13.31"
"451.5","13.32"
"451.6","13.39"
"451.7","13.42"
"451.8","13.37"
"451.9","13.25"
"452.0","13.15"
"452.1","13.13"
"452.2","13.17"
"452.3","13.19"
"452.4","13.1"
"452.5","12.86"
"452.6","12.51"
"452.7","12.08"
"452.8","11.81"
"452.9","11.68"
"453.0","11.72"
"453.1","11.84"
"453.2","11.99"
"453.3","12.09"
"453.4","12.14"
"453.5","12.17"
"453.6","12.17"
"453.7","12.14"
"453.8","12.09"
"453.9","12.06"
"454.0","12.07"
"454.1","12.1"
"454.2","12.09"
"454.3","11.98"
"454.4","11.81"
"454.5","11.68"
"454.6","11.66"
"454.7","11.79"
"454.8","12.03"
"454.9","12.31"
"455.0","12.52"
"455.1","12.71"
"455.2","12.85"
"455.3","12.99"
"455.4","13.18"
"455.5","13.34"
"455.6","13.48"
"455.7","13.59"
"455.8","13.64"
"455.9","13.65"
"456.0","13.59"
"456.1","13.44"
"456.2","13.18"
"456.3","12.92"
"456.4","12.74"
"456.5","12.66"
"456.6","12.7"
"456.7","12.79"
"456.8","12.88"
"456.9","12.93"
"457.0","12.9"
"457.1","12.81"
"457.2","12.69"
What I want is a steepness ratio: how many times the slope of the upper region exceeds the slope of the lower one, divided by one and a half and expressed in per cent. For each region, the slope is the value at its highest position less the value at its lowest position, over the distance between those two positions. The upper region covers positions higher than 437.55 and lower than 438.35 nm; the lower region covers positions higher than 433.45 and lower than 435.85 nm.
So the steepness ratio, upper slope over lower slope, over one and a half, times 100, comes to 24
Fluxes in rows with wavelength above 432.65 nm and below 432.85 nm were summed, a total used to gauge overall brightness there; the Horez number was 23.8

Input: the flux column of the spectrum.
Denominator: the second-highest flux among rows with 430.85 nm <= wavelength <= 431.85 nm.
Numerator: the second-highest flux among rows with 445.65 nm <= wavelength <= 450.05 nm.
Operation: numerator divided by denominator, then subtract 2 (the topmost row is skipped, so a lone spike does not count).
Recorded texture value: -0.97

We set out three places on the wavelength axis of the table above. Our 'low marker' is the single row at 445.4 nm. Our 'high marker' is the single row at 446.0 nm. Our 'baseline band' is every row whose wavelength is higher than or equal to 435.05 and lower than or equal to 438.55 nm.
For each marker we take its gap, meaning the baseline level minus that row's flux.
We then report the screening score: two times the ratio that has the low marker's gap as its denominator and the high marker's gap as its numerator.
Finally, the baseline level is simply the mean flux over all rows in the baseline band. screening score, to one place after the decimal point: -1.4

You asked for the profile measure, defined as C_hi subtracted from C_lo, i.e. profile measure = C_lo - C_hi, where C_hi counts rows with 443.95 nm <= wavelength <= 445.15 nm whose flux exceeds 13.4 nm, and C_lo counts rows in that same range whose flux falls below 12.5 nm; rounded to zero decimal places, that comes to -2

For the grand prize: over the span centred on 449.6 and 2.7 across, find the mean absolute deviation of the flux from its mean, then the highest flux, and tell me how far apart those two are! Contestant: 14.2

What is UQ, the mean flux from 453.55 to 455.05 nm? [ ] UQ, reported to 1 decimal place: 12.0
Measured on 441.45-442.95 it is 13.5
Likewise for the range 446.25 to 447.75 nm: 14.0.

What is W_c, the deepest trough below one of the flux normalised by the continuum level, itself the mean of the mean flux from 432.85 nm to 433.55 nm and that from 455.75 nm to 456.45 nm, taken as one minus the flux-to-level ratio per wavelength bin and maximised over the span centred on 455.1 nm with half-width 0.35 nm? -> 0.036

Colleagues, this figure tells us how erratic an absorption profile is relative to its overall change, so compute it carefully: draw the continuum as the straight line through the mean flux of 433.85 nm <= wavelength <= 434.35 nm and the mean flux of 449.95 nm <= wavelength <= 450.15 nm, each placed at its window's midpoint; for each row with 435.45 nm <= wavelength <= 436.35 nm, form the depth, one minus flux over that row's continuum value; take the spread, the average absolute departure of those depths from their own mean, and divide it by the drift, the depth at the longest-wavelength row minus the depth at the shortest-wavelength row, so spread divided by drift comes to -0.34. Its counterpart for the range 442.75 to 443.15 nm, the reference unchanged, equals -0.44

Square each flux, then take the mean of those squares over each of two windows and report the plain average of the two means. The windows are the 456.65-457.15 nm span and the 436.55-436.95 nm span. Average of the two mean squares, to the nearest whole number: 165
